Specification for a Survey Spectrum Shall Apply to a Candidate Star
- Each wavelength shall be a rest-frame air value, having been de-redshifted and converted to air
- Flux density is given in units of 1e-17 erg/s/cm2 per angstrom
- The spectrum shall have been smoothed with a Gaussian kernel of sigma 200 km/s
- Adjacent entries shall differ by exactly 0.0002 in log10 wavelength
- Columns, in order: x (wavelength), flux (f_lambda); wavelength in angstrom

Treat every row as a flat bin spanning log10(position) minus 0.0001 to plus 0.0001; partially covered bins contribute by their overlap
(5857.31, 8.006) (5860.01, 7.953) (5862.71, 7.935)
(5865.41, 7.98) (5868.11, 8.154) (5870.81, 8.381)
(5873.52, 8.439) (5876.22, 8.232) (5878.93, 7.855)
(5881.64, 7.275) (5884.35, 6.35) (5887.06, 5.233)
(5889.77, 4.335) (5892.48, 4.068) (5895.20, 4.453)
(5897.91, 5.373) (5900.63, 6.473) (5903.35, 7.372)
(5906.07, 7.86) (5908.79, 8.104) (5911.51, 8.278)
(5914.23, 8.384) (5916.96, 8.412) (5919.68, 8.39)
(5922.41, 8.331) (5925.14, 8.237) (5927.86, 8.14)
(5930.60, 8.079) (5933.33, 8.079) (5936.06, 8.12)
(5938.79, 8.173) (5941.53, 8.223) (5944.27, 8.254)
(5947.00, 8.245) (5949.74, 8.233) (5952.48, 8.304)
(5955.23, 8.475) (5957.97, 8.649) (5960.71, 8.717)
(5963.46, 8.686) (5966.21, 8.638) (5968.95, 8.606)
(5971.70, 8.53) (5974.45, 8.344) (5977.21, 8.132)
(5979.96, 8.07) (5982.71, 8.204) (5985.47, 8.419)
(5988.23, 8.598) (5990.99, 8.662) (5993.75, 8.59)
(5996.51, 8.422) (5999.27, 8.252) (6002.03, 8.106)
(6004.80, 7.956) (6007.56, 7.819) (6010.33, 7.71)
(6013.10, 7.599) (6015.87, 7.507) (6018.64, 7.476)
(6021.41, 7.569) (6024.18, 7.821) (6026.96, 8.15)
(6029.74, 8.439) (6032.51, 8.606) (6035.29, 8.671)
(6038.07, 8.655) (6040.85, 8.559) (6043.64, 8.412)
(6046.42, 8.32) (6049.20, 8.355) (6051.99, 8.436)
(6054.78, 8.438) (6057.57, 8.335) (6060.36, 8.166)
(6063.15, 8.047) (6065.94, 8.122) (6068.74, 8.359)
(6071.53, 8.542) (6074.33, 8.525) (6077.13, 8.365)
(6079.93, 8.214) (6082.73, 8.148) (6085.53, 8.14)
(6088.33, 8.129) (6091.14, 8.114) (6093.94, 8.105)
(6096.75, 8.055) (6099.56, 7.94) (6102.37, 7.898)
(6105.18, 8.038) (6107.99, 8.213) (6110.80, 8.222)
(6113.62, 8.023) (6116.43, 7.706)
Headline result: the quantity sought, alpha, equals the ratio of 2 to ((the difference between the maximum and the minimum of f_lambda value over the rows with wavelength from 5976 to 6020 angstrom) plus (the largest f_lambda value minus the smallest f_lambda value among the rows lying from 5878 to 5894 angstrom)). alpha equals 0.40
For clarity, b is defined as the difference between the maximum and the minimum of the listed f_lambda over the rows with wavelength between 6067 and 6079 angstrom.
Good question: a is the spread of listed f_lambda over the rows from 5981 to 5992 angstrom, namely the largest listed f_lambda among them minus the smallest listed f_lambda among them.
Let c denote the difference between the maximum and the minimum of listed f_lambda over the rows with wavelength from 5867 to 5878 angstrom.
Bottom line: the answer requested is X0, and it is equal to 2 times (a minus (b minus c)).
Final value 1.1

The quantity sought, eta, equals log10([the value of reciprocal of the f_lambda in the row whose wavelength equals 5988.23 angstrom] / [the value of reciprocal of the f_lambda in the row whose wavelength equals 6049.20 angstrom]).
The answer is -0.012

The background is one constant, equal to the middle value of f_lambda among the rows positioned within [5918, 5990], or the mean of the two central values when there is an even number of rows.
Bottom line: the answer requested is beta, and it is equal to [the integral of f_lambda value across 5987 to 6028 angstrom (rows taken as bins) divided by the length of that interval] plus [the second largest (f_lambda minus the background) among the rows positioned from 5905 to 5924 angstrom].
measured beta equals 8.1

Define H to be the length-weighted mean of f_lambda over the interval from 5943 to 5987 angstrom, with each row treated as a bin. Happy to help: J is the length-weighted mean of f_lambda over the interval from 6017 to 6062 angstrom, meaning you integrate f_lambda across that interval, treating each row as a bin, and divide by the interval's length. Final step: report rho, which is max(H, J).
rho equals 8.41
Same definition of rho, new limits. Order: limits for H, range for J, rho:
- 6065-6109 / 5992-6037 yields 8.18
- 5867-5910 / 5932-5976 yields 8.39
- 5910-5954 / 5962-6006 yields 8.39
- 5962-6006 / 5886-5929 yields 8.39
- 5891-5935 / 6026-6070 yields 8.38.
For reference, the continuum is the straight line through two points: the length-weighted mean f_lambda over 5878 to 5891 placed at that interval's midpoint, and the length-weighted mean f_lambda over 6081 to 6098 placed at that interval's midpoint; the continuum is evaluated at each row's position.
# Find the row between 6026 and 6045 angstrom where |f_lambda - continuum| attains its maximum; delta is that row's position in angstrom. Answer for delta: 6035.29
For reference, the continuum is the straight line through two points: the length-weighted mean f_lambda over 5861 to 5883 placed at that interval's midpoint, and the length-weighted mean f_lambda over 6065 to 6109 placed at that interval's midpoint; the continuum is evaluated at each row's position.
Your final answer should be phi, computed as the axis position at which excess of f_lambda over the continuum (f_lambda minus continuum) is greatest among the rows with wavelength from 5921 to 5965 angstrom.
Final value 5960.71 angstrom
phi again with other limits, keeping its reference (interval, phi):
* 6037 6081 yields 6038.07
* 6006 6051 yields 6035.29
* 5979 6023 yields 5990.99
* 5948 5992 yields 5960.71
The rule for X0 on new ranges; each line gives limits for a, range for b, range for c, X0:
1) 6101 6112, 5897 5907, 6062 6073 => -3.3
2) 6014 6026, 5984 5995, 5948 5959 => 1.0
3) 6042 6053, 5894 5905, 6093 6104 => -5.2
